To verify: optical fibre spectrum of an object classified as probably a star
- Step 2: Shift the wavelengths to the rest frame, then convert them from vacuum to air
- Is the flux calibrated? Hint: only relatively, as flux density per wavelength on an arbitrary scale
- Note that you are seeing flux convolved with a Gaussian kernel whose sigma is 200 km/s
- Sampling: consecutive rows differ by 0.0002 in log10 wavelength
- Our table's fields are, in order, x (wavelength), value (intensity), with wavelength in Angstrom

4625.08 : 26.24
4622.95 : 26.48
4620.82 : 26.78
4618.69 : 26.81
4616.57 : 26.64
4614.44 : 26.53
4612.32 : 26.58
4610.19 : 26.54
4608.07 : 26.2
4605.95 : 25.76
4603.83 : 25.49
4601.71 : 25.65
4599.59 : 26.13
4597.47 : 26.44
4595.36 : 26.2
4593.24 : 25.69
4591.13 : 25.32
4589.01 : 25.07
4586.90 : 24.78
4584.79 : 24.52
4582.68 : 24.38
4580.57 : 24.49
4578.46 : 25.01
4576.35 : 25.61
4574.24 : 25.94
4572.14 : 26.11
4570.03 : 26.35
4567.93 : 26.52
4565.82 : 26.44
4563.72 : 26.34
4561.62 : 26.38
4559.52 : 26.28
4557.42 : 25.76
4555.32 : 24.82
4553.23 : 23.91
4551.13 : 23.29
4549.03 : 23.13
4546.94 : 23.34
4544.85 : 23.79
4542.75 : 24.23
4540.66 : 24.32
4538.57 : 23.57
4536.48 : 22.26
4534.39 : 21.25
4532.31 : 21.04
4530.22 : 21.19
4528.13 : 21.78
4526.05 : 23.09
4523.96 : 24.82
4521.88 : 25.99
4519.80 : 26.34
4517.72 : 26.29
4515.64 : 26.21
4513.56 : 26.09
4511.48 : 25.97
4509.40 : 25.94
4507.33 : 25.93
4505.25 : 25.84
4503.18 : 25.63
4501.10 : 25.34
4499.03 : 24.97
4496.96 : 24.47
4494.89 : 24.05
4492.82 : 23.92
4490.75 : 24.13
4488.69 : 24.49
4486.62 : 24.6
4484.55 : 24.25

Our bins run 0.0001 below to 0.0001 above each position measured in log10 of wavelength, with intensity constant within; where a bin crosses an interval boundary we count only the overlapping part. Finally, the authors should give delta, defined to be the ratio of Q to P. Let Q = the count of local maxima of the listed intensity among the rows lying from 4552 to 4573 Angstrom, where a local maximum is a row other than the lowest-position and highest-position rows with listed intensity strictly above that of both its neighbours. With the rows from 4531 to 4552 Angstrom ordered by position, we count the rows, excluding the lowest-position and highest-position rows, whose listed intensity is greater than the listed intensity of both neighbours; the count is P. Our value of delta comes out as 2.0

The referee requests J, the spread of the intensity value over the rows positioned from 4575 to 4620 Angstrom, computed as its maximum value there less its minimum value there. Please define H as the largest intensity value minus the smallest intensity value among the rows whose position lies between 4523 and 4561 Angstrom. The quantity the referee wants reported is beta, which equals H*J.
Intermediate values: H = 5.2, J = 2.4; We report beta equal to 13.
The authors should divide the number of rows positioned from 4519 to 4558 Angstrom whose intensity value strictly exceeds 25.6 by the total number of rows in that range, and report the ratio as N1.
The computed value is 0.2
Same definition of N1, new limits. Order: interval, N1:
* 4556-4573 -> 1.0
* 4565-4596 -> 0.5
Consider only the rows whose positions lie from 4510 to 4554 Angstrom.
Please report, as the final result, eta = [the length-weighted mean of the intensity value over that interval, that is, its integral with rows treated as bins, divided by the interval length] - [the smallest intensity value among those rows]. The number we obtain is 2.9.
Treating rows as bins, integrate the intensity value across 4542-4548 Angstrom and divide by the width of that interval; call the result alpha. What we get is 23.8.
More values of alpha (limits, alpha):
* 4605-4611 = 26.2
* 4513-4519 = 26.2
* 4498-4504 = 25.3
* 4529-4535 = 21.2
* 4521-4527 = 24.6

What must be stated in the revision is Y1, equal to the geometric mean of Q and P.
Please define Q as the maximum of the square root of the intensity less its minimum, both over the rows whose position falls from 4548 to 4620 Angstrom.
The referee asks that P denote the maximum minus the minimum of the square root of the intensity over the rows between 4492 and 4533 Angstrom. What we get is 0.448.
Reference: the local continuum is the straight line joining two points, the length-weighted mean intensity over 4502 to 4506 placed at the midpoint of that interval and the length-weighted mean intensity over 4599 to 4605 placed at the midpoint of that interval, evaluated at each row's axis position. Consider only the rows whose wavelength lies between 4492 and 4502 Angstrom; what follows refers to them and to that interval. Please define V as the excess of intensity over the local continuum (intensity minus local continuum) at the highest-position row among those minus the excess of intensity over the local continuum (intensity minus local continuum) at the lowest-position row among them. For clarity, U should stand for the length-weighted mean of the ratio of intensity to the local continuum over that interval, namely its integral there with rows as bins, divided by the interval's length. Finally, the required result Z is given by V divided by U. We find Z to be 1.5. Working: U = 0.96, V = 1.4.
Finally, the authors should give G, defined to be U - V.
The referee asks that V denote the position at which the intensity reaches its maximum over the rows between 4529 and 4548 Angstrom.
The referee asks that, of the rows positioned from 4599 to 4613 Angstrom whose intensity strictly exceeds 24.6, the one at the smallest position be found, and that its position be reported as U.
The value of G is 58.9 Angstrom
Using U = 4599.59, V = 4540.66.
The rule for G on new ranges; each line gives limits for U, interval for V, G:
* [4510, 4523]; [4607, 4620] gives -107.2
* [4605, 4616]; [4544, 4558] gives 48.5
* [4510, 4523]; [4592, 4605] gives -86.0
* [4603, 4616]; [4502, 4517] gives 88.2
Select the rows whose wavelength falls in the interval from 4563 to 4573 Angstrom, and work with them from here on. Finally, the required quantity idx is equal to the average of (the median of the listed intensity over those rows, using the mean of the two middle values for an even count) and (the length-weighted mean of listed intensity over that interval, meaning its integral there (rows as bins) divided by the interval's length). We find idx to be 26.3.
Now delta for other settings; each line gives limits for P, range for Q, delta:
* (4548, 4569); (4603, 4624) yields 2.0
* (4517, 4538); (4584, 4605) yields 1.0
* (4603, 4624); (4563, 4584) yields 0.5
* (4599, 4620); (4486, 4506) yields 0.0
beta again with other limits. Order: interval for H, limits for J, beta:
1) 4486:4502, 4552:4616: 4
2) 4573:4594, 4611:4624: 1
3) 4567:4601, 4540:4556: 4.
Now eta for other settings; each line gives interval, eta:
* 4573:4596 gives 0.8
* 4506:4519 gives 0.1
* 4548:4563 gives 1.7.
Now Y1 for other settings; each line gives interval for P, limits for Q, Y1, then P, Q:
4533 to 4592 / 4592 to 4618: 0.247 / 0.540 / 0.11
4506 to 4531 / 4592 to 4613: 0.238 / 0.529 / 0.11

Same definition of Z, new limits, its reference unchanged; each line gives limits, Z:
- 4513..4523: -0.1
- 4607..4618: 0.4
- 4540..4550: -1.3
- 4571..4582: -1.6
